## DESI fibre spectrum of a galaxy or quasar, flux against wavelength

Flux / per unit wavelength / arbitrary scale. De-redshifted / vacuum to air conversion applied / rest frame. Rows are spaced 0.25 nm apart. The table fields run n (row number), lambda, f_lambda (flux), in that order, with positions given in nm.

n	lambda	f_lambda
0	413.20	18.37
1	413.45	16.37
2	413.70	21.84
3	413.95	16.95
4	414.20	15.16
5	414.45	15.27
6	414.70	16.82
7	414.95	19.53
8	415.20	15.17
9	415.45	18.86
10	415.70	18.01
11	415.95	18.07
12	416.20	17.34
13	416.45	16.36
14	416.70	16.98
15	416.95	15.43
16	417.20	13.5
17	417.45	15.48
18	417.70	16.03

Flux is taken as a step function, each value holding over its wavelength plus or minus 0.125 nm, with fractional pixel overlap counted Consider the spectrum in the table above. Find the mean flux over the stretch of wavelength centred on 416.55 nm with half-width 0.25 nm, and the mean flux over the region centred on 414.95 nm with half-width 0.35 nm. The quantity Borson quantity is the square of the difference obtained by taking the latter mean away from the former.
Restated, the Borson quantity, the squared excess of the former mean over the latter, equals 0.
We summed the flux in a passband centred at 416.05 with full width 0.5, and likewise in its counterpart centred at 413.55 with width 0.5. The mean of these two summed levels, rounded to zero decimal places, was 37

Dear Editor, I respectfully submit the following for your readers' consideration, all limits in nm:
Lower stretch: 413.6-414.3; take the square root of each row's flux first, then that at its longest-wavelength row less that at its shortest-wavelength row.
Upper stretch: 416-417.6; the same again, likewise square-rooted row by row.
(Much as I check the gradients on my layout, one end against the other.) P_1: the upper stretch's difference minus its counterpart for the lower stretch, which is 0.6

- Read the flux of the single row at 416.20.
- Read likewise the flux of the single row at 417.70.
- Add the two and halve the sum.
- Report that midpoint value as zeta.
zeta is 16.7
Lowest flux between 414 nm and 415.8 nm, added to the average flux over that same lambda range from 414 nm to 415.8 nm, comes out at 32.1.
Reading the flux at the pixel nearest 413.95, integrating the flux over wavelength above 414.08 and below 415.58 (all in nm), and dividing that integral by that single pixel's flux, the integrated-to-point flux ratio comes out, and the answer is 1.49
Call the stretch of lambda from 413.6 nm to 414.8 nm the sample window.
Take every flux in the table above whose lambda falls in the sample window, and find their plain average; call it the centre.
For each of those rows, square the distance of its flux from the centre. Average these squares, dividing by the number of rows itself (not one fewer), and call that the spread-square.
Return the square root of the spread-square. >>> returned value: 2.4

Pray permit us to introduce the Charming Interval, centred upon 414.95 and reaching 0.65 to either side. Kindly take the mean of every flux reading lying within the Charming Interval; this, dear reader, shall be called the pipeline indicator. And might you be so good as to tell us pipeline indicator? 17.1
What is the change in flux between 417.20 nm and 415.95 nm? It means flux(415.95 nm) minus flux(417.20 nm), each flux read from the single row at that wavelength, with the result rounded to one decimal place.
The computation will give 4.6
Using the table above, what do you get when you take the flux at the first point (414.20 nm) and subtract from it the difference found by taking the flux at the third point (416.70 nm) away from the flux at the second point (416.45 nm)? 16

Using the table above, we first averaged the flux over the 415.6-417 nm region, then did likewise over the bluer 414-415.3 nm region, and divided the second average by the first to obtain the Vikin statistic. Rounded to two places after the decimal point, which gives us 0.96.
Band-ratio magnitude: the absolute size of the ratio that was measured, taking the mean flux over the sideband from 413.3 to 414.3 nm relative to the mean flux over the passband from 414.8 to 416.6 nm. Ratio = 1.00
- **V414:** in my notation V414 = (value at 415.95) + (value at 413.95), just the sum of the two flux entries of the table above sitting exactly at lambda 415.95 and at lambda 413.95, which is 35.0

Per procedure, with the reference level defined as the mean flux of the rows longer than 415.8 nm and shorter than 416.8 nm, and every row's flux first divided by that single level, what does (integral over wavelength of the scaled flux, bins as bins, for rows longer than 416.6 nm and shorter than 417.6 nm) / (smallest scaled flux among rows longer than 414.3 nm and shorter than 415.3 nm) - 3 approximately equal -1.99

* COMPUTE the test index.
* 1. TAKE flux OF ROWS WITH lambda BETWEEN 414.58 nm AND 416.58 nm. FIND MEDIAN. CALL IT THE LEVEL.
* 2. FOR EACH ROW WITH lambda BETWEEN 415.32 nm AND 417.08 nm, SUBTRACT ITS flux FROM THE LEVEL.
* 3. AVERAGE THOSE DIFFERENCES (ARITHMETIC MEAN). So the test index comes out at 0.4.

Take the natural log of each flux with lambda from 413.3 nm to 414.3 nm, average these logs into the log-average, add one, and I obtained 3.86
